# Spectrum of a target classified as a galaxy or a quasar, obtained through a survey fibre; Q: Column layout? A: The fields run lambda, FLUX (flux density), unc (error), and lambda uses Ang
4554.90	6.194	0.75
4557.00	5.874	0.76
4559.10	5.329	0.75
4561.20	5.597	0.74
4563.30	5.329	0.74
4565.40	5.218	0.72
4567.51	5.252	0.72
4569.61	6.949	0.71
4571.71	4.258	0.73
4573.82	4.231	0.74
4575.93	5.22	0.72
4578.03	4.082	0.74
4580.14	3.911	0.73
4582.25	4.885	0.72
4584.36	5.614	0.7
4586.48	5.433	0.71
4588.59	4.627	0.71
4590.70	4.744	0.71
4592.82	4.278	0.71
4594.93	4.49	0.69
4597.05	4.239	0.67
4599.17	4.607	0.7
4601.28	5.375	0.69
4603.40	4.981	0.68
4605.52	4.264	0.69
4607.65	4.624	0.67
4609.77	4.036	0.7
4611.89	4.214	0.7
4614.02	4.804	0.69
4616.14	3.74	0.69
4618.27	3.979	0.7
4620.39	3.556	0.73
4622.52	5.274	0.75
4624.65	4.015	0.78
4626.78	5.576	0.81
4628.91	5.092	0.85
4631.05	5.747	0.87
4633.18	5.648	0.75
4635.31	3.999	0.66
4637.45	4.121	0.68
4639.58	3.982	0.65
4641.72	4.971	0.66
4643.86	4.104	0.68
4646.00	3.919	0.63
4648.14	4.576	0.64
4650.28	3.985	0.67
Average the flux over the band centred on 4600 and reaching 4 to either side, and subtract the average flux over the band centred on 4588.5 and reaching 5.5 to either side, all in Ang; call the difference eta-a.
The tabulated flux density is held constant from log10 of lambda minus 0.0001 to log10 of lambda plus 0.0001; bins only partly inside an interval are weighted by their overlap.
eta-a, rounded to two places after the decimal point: -0.14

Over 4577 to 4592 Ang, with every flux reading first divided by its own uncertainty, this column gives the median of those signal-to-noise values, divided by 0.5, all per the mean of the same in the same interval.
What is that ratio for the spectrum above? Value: 2.01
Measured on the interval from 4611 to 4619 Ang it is 1.94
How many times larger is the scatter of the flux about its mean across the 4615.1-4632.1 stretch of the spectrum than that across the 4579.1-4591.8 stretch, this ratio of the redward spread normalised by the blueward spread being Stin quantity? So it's 1.5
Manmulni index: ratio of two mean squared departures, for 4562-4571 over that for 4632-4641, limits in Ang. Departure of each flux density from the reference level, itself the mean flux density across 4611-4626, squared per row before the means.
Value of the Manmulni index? 5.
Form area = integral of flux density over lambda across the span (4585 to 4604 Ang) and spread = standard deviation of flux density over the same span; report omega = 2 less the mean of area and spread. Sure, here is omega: -43.5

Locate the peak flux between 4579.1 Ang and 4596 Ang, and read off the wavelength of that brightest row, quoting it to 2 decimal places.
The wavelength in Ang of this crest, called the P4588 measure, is 4584.36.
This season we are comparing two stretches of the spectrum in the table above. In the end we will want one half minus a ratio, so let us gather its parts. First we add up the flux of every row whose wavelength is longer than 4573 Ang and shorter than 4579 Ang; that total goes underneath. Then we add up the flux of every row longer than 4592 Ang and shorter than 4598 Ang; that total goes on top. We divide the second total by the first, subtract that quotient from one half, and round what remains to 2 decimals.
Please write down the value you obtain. -0.46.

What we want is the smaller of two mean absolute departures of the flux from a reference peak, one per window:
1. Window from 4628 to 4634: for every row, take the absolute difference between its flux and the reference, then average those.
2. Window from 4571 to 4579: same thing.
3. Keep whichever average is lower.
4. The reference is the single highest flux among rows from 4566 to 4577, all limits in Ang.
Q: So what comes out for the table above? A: 1.45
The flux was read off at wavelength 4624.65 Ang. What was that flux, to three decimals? 4.015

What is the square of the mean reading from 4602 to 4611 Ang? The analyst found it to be 20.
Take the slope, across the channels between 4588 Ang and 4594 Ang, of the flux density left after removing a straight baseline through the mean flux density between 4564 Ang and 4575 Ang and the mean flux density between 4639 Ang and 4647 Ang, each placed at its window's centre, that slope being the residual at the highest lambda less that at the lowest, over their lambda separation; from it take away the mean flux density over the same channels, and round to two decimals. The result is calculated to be -4.62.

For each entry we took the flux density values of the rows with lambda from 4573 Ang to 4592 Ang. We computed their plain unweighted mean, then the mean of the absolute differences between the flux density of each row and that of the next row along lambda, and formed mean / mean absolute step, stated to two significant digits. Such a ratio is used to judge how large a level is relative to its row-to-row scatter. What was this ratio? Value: 7.4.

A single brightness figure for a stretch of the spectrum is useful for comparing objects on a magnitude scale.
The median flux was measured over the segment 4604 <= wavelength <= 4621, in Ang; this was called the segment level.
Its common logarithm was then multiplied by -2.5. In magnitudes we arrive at -1.54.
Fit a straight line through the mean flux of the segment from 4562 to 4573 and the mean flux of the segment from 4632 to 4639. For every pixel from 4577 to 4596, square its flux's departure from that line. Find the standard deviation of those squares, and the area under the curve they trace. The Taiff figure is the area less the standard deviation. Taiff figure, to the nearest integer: 10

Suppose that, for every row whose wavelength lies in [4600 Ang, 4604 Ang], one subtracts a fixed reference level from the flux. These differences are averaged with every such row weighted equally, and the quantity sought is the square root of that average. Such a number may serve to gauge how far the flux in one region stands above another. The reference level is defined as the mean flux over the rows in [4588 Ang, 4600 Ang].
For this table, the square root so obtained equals 0.8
